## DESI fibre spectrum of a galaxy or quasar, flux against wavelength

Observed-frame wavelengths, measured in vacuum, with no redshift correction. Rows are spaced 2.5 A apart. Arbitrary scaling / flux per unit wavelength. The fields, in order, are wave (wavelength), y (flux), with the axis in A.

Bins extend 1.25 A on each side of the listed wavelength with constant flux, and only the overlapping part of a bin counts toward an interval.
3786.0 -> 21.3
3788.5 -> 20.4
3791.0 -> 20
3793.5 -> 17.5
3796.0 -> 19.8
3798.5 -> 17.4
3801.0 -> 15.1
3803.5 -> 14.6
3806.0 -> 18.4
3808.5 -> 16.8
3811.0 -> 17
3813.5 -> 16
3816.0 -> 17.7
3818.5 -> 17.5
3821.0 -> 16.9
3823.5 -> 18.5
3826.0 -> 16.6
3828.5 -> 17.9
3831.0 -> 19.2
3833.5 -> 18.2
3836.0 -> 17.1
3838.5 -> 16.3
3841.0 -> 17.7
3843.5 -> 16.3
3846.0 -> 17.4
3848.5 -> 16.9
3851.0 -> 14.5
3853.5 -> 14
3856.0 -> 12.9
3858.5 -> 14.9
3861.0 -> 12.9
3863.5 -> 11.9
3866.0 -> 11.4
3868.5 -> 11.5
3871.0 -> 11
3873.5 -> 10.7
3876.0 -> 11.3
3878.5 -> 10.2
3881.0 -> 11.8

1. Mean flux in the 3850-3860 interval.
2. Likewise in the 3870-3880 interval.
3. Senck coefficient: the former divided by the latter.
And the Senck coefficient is 1.3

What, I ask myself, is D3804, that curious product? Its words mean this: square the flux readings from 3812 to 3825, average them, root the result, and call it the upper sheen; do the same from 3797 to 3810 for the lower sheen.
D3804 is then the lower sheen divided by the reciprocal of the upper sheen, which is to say 286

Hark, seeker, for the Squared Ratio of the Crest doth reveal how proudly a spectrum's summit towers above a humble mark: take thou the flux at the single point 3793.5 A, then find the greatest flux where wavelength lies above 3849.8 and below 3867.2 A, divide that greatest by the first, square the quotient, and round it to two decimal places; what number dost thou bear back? 0.72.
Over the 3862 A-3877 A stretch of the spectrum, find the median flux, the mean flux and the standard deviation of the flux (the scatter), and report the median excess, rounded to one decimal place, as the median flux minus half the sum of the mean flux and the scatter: 5.5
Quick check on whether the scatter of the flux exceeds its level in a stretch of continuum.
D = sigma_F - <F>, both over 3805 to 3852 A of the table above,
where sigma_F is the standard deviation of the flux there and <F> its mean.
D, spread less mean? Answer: -16.2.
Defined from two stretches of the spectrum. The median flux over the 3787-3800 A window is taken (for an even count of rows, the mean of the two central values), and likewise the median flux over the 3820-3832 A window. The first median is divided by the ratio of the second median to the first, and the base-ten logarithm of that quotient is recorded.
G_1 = 1.34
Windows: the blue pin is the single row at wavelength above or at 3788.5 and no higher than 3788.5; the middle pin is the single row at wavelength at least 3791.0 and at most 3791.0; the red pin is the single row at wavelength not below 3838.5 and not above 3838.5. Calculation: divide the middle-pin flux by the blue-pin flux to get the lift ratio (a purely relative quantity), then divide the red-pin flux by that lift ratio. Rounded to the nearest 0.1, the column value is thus 16.6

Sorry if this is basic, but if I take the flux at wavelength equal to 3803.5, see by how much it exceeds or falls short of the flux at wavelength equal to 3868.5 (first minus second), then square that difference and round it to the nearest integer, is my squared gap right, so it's 10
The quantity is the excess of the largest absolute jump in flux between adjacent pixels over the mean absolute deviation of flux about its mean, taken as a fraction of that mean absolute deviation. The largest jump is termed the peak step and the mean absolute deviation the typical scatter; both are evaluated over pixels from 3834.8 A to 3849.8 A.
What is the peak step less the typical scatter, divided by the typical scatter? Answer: 2.1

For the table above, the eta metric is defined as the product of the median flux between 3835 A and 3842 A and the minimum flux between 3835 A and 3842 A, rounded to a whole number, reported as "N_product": 279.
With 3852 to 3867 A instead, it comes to 147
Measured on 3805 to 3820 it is 276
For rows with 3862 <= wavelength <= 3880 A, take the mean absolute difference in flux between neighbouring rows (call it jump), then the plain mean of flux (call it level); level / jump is 22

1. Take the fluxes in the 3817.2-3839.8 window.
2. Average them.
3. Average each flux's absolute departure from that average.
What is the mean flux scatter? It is 0.8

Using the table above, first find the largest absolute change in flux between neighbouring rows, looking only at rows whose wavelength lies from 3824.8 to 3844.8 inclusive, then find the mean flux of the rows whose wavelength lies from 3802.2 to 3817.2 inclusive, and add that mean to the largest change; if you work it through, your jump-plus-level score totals 18.1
